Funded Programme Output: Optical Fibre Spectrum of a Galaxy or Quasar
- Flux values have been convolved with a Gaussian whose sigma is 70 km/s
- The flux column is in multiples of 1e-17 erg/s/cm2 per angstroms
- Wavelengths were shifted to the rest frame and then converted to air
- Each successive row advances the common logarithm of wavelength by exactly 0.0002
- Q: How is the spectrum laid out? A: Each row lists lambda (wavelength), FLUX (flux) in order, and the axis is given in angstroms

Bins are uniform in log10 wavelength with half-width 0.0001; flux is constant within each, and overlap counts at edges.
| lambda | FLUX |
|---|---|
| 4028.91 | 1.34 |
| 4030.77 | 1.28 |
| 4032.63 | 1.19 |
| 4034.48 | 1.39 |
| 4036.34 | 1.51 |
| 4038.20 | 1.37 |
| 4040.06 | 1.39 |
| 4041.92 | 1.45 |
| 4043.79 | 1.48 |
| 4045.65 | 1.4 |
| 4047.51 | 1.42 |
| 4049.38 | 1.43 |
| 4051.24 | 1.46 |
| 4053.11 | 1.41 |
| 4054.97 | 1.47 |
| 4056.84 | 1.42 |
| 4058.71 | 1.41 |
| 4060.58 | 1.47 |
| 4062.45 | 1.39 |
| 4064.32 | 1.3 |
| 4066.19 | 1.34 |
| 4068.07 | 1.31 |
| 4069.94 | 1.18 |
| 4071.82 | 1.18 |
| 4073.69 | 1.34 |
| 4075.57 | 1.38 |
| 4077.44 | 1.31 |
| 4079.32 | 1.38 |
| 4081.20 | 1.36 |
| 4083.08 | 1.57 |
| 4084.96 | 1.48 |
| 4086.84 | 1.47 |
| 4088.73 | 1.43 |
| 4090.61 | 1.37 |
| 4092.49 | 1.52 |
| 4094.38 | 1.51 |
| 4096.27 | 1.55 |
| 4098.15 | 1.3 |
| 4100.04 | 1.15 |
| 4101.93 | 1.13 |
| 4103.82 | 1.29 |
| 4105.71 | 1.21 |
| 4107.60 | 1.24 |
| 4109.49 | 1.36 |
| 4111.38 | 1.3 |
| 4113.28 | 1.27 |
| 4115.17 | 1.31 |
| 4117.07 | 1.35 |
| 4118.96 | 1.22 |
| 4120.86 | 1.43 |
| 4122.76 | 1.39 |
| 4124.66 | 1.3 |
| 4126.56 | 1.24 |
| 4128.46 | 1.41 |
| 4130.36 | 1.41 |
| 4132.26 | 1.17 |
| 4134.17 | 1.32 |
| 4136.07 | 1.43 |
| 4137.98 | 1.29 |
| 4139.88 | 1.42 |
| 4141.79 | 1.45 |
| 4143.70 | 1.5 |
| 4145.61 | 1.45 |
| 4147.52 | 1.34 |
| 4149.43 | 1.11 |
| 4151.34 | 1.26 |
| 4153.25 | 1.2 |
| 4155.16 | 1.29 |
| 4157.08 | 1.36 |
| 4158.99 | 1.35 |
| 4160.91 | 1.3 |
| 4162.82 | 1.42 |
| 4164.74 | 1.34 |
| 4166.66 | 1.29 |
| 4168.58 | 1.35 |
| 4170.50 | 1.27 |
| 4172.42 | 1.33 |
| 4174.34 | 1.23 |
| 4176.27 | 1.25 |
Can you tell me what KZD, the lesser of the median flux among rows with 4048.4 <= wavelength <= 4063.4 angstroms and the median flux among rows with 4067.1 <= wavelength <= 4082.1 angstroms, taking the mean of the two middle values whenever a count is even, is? 1.325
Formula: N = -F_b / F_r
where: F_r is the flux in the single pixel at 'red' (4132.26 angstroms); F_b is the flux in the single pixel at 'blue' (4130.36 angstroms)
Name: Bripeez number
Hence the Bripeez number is -1.21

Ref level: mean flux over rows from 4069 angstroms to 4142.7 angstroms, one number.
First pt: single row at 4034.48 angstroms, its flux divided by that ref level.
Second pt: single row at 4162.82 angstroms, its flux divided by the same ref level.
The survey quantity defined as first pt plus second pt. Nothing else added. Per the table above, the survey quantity 2.09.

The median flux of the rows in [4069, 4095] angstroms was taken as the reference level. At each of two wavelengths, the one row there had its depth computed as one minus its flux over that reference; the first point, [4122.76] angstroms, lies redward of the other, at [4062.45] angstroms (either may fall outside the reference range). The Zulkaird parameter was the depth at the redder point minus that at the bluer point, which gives 0.00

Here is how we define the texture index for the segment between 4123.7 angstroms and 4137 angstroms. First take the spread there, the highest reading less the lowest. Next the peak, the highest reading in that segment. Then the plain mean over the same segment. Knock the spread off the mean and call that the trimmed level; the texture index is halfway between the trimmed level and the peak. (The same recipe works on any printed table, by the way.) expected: 1.25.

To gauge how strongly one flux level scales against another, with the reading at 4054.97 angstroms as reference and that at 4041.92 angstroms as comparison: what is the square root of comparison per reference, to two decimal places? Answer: 0.99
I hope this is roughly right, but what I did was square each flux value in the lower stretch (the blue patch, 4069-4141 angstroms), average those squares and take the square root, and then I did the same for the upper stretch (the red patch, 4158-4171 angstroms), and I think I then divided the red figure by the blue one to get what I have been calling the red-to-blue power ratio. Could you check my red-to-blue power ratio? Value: 0.990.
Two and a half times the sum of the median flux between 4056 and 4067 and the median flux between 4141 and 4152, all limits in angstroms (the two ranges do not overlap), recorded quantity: 7.0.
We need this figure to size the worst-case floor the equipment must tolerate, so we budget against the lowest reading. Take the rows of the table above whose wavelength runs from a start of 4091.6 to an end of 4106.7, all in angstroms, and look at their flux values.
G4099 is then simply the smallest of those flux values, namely 1.13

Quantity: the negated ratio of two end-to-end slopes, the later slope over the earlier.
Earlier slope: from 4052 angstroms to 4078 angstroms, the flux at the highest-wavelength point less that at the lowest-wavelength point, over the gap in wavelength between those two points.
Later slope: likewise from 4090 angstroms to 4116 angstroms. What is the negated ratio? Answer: -0.6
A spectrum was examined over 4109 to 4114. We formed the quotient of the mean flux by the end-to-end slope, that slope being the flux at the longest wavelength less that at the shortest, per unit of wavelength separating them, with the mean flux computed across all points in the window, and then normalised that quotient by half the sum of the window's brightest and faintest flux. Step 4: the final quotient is -42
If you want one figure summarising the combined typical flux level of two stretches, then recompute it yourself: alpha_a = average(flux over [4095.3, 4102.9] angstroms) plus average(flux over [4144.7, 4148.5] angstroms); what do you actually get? 2.68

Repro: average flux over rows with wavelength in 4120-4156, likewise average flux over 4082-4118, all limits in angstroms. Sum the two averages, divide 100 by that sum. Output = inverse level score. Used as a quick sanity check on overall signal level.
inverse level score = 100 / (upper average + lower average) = 37.1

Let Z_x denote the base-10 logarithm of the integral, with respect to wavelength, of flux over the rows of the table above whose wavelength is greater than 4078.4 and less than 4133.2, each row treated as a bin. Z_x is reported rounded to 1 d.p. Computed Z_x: 1.9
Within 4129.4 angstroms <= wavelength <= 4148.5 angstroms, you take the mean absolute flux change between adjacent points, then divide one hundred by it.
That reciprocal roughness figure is 891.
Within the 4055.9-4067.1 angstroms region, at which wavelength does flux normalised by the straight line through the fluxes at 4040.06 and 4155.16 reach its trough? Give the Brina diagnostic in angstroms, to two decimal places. 4064.32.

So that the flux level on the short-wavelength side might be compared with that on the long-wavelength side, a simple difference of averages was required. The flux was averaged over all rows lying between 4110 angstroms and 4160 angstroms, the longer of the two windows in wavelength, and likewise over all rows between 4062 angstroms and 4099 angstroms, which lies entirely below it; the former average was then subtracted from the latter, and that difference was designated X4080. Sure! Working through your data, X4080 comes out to 0.054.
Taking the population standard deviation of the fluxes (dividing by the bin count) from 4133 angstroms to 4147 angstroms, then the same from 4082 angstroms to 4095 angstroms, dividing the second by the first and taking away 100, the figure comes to -99.1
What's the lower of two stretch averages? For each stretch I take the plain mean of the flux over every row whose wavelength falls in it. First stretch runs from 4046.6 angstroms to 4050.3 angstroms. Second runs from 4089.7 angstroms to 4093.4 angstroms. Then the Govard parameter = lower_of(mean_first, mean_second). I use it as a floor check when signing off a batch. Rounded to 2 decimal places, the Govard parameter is 1.42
